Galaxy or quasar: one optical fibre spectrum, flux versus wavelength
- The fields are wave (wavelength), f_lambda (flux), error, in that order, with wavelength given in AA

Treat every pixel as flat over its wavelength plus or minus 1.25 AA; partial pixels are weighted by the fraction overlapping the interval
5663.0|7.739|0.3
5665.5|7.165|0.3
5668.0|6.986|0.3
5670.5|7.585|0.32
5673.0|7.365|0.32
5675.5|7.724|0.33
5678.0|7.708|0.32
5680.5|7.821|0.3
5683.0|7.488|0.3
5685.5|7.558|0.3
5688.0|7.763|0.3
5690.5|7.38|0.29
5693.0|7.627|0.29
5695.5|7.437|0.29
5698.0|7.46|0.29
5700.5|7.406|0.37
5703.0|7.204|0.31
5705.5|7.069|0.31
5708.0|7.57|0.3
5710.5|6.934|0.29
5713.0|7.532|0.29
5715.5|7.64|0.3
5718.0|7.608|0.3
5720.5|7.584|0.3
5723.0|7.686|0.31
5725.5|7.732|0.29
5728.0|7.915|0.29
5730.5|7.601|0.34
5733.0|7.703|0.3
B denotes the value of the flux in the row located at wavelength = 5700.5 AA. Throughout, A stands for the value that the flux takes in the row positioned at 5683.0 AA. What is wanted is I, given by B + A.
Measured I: 14.9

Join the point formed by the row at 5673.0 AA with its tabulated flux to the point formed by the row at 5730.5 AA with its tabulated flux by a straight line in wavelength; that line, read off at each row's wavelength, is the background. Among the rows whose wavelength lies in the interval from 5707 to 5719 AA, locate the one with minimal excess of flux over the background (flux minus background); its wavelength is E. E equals 5710.5 AA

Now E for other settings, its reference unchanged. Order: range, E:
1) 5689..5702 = 5700.5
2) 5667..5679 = 5668.0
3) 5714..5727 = 5720.5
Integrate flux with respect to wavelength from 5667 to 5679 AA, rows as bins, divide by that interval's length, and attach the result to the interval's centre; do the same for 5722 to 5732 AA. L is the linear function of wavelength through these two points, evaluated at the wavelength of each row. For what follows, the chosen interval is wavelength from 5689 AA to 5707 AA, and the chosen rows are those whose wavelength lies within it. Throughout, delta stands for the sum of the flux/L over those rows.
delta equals 6.8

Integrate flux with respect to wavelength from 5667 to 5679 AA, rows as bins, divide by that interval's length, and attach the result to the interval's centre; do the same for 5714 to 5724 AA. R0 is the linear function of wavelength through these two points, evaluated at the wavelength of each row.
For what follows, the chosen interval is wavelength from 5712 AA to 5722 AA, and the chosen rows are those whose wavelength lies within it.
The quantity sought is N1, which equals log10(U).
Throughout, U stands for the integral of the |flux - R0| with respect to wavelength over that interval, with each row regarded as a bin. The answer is -0.4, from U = 0.4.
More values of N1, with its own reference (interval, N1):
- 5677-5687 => 0.2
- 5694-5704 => 0.3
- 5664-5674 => 0.4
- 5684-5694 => 0.1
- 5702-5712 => 0.6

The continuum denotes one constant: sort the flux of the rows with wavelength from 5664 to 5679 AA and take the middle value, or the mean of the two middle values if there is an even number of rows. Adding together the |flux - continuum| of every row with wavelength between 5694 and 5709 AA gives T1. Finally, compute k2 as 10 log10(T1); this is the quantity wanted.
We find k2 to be -0.5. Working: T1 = 0.9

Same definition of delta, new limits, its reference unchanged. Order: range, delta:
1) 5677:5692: 6.1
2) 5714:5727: 5.0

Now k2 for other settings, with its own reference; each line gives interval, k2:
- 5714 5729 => 1.2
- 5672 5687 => 0.1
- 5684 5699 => -1.7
